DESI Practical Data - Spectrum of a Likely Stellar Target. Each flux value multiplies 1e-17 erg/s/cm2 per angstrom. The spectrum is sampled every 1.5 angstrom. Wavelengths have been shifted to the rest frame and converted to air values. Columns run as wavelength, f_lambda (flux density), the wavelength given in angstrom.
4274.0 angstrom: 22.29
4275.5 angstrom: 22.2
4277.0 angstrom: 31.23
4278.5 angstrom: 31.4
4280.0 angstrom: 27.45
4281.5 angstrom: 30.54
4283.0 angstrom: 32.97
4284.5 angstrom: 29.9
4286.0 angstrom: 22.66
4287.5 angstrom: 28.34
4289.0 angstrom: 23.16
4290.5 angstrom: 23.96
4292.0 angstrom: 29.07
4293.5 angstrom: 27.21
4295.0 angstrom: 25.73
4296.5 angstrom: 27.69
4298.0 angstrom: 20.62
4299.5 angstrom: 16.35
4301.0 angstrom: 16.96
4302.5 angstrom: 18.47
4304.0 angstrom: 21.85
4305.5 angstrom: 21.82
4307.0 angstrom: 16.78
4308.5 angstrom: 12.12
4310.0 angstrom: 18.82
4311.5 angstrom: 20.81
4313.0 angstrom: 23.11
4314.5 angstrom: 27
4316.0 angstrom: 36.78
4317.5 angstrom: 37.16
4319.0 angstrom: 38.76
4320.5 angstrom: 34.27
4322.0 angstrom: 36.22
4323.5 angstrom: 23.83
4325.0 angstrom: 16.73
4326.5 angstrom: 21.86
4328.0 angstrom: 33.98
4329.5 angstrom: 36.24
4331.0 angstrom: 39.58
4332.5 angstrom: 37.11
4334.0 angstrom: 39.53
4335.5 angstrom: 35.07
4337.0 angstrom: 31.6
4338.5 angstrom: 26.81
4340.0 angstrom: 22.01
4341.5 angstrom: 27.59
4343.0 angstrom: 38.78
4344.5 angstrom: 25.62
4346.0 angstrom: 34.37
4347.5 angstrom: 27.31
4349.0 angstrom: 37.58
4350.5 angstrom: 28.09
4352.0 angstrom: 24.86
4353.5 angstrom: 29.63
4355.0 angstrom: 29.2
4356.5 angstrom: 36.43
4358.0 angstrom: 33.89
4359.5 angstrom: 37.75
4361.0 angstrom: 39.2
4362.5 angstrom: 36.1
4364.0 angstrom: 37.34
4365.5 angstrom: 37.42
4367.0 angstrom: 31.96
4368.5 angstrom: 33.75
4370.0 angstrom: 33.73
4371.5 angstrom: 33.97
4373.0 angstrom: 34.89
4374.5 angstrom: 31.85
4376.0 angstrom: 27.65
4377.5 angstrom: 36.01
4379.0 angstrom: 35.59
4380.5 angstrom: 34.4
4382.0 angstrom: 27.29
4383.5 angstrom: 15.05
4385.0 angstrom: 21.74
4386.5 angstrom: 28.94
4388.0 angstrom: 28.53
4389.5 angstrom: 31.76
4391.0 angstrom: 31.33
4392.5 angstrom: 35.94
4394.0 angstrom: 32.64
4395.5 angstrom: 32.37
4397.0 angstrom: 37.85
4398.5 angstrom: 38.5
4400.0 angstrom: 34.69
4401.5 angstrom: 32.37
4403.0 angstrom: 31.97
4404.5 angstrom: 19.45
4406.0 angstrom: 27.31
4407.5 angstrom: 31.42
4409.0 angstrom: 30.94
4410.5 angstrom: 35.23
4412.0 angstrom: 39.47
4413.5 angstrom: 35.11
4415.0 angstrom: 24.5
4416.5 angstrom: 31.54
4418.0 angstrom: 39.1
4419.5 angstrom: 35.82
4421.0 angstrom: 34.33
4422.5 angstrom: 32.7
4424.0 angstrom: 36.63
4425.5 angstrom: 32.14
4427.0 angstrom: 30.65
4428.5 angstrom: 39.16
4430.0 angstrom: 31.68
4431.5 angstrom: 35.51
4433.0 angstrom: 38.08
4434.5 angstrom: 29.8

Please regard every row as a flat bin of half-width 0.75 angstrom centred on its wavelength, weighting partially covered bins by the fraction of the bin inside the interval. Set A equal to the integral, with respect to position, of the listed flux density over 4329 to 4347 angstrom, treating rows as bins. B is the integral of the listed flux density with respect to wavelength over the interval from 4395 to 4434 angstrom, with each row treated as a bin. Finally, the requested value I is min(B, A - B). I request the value -713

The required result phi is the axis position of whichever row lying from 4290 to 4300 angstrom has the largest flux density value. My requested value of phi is 4292.0 angstrom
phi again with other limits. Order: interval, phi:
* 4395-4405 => 4398.5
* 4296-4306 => 4296.5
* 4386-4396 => 4392.5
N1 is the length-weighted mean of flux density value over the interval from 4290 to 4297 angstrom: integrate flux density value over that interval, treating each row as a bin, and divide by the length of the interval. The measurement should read 27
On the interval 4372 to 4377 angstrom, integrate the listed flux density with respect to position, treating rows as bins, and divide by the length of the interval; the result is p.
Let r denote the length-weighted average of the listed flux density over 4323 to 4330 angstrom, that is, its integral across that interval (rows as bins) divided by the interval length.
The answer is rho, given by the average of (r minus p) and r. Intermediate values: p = 31.8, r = 26.3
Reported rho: 10.4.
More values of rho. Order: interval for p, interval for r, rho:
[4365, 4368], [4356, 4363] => 19.5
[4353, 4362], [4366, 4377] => 15.5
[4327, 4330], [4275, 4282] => 11.8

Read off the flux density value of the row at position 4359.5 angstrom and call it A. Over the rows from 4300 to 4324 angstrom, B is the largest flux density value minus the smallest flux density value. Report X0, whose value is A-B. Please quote 11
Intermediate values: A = 37.75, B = 27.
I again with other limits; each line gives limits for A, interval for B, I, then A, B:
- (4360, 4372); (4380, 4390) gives 161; 426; 265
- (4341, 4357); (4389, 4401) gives 80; 493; 413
